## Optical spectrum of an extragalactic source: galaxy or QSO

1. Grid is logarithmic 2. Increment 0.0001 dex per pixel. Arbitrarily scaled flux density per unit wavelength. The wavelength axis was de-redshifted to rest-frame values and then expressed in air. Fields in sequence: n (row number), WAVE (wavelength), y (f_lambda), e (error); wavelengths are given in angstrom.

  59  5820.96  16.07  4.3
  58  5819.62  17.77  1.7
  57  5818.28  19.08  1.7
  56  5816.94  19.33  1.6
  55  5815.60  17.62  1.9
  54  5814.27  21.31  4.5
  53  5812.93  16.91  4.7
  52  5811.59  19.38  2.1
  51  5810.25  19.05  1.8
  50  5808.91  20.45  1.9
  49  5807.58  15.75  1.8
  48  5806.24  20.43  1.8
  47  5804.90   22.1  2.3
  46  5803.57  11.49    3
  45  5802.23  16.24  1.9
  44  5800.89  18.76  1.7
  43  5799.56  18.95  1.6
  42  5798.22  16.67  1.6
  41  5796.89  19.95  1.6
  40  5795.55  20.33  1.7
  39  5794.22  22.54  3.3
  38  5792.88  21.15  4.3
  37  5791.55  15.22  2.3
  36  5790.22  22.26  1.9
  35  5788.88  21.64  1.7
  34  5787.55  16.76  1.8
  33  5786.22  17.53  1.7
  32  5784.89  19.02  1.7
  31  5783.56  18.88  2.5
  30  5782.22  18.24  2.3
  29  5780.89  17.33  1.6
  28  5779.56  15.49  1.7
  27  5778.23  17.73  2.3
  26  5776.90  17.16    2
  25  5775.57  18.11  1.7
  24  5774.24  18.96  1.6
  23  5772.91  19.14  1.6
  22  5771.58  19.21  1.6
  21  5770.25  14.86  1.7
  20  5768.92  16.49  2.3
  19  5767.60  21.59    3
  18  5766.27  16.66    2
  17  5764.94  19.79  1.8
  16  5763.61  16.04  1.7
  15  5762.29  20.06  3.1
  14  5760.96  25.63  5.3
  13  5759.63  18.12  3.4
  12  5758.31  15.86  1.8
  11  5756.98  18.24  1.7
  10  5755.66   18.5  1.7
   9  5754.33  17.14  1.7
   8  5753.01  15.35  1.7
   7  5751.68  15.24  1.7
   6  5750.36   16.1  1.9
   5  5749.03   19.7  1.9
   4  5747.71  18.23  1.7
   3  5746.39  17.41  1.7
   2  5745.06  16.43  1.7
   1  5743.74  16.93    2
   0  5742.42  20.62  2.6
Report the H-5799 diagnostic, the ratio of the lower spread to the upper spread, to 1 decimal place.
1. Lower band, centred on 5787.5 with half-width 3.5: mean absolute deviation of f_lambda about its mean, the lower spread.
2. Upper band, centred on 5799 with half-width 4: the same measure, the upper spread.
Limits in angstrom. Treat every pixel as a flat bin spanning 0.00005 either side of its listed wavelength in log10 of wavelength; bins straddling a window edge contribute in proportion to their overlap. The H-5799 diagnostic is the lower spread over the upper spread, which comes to 1.5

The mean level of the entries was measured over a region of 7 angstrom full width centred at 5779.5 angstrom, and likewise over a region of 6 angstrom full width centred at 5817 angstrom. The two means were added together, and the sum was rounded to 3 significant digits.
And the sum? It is 36.2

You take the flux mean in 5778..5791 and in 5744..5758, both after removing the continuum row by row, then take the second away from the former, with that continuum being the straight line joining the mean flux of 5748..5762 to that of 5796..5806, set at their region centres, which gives 1.4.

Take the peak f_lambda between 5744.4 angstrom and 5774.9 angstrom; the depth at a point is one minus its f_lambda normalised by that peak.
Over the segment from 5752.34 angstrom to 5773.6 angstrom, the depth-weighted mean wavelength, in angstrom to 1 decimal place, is 5762.7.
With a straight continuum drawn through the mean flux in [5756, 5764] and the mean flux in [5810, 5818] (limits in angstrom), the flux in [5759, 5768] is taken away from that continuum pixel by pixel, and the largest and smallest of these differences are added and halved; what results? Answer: -1.8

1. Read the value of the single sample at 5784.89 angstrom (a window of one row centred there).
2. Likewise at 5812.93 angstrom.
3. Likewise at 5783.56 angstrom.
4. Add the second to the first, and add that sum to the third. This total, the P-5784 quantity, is 54.8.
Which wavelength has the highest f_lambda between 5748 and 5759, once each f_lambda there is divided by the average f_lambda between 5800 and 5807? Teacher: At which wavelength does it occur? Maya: 5749.03 angstrom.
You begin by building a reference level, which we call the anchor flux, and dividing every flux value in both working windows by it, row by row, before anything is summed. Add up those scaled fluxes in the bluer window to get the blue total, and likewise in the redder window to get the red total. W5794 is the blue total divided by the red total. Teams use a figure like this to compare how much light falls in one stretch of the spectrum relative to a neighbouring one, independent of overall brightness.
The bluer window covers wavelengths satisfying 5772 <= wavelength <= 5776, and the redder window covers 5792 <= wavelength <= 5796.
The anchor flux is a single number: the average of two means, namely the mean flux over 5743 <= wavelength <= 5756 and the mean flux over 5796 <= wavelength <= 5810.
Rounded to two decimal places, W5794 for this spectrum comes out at 0.88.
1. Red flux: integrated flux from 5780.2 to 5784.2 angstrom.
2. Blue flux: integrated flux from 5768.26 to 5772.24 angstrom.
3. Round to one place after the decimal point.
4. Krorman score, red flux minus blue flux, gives 5.3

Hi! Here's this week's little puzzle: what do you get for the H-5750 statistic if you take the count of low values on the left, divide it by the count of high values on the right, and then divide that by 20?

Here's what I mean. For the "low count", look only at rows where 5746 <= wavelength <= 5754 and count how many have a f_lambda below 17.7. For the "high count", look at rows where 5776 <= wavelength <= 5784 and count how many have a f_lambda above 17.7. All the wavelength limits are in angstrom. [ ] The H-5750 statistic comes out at 0.067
